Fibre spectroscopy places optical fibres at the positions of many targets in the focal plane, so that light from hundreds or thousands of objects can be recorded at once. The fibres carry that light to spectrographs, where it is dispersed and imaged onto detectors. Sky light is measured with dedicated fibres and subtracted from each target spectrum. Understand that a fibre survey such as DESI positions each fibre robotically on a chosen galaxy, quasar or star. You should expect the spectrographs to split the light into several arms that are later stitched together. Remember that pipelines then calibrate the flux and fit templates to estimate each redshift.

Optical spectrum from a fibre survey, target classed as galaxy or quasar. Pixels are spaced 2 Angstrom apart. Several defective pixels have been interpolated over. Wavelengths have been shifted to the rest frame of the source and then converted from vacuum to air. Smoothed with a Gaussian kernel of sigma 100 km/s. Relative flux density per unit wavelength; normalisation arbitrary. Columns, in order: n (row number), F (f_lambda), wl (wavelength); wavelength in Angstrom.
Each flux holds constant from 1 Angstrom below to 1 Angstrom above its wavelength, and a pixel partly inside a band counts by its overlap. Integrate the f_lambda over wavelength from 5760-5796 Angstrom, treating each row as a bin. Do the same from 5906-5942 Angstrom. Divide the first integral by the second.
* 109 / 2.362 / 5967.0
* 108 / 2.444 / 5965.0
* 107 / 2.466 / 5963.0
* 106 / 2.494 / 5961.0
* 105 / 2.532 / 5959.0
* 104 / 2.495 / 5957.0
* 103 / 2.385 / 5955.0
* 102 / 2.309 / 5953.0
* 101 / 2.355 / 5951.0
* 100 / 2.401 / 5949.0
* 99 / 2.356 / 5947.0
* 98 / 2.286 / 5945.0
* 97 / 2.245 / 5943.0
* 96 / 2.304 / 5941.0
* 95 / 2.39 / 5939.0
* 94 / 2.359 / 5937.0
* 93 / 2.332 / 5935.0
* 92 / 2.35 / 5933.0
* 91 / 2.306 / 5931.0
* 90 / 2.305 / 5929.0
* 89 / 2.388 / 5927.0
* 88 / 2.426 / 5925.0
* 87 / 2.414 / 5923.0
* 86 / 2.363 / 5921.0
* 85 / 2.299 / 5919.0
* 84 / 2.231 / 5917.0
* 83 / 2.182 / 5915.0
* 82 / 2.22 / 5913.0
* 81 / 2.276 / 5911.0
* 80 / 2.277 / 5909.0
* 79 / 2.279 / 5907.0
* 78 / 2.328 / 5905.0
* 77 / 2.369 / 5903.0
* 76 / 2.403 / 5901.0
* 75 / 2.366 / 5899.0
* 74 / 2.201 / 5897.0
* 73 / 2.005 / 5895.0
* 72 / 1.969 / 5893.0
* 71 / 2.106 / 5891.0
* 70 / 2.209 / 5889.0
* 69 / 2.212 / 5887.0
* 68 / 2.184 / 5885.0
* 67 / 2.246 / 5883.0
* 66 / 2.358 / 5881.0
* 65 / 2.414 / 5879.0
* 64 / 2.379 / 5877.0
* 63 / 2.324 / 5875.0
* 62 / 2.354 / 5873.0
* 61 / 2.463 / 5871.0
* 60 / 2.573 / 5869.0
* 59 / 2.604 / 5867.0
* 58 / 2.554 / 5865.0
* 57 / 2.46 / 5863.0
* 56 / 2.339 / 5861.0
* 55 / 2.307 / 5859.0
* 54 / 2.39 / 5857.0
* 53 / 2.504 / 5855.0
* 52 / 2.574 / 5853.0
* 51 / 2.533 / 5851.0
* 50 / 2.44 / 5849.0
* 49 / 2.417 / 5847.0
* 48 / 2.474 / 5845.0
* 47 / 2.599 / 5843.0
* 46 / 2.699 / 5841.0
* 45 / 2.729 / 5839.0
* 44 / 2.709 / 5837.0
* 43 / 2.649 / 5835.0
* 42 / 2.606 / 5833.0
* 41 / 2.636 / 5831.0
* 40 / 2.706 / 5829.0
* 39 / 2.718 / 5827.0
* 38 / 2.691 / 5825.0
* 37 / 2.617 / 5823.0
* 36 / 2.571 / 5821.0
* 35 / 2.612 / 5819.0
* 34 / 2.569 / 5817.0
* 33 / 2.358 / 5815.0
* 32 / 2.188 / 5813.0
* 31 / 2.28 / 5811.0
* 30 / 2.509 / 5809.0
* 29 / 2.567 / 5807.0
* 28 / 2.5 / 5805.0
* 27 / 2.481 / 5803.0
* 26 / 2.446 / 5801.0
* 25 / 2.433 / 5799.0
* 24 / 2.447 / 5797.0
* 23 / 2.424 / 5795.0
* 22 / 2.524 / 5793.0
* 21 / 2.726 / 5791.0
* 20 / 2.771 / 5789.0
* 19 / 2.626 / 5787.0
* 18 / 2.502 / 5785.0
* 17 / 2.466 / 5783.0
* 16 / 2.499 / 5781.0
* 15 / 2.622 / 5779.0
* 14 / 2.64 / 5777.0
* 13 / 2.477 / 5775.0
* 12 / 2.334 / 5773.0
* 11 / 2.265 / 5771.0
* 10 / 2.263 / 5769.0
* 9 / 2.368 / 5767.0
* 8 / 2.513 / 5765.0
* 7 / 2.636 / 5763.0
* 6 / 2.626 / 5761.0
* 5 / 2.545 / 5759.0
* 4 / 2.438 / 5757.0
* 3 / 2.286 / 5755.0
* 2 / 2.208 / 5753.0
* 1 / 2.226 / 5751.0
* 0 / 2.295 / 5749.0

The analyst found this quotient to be 1.09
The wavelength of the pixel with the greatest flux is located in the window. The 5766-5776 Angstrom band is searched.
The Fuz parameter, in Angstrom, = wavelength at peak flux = 5775.0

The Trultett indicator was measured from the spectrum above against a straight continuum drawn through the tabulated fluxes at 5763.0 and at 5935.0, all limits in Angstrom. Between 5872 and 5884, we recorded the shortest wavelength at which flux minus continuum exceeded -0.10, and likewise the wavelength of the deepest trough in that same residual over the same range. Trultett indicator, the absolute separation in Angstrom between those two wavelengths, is 10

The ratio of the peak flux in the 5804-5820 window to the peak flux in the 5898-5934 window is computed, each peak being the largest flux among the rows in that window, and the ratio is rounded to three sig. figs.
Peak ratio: 1.08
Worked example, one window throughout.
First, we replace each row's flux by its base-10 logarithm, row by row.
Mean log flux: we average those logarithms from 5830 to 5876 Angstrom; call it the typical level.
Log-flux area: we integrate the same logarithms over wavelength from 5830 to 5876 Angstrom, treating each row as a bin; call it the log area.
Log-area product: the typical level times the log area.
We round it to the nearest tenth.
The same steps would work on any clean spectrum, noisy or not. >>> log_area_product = 7.4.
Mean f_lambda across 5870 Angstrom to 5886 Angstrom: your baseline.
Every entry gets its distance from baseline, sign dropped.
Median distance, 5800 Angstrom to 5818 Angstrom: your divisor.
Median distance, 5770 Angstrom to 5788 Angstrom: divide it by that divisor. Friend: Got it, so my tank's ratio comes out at 1.0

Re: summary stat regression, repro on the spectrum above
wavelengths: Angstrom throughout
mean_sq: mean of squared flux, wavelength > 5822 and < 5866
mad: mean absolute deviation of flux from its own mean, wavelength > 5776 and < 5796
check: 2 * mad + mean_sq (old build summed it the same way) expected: 6.8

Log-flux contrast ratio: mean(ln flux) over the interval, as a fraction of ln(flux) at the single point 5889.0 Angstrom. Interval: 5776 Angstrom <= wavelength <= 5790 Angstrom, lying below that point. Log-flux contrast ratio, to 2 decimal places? 1.20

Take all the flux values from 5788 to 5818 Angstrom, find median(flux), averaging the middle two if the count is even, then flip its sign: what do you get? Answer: -2.48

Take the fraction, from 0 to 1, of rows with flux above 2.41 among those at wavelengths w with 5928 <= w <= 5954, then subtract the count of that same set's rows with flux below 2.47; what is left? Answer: -13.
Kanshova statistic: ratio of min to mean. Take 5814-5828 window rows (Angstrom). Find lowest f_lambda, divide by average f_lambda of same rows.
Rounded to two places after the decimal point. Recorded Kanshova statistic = 0.91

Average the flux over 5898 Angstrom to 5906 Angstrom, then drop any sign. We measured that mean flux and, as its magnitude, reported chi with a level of 2.37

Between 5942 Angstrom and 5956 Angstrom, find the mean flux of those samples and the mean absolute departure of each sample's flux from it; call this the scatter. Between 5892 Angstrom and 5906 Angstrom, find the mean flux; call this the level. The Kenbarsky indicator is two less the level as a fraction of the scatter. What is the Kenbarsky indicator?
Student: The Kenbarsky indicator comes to -46.4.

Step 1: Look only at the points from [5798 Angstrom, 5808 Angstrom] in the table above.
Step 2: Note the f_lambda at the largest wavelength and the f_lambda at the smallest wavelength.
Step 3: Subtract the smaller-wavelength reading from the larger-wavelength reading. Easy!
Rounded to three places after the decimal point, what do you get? 0.134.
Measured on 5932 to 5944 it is -0.105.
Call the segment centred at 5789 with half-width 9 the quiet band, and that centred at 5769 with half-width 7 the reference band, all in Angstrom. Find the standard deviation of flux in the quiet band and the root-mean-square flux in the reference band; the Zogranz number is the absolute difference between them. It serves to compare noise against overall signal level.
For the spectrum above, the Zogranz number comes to 2.29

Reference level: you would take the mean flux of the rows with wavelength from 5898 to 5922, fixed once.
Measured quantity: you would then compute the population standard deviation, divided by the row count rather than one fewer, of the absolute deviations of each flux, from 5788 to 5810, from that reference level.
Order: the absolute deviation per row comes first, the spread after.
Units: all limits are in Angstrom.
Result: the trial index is 0.111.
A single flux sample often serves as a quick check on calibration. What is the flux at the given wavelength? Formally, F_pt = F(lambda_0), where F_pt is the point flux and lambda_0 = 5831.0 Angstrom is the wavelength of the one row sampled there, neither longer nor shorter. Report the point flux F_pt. 2.636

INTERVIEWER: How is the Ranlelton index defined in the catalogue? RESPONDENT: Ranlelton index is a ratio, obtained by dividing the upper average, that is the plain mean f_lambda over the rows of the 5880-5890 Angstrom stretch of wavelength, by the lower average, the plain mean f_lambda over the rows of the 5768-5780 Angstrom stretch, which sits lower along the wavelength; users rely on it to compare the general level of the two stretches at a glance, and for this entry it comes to 0.921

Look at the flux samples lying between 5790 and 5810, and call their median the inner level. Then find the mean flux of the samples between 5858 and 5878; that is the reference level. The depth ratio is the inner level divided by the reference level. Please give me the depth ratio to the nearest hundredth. 1.02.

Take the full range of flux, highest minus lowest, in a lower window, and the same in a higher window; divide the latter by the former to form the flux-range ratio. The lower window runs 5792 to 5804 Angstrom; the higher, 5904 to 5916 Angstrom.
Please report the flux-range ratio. 1.5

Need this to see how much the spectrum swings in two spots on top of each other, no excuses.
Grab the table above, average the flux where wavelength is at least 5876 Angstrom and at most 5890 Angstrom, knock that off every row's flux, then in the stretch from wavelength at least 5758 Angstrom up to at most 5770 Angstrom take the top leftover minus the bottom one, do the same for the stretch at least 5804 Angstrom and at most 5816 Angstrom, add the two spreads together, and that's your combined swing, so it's 0.75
